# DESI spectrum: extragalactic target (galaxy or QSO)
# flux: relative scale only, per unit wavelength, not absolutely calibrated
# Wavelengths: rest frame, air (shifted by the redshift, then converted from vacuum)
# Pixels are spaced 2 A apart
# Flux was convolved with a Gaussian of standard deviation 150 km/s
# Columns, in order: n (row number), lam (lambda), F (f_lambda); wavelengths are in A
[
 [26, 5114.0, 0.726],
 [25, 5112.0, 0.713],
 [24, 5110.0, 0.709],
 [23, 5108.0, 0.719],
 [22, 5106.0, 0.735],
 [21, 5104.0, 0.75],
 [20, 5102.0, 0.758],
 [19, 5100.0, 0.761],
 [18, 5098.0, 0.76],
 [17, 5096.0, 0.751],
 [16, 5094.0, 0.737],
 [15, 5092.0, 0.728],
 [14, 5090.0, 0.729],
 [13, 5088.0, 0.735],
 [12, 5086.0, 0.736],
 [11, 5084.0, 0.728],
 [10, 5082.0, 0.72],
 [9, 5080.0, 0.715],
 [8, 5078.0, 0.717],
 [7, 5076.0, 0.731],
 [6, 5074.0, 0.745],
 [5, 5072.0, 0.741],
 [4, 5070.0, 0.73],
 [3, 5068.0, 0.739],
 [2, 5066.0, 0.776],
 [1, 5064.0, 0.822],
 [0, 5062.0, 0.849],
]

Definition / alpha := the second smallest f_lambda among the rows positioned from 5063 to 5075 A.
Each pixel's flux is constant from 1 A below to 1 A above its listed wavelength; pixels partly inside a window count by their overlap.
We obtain 0.739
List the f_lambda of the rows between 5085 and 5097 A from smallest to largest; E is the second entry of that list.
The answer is 0.729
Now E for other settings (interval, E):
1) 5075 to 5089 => 0.717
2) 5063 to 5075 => 0.739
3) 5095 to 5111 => 0.719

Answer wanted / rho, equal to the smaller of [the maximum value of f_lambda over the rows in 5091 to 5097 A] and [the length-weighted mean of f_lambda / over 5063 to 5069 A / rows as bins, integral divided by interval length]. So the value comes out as 0.751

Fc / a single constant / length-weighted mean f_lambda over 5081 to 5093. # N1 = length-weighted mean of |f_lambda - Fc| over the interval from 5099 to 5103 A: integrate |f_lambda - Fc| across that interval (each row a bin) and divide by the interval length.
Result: 0.030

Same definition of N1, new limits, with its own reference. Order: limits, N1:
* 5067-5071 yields 0.005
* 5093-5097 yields 0.015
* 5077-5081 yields 0.013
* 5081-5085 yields 0.005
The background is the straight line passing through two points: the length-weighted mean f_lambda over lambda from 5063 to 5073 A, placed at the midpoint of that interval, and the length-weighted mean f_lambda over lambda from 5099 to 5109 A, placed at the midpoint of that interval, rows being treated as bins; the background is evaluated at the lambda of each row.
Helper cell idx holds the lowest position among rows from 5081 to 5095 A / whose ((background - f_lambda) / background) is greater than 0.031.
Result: 5082.0 A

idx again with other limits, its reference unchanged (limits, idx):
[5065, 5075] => 5070.0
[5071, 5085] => 5076.0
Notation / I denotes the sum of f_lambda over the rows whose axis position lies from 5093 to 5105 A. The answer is 4.52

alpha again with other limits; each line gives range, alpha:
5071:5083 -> 0.717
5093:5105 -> 0.75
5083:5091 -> 0.729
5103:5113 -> 0.713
